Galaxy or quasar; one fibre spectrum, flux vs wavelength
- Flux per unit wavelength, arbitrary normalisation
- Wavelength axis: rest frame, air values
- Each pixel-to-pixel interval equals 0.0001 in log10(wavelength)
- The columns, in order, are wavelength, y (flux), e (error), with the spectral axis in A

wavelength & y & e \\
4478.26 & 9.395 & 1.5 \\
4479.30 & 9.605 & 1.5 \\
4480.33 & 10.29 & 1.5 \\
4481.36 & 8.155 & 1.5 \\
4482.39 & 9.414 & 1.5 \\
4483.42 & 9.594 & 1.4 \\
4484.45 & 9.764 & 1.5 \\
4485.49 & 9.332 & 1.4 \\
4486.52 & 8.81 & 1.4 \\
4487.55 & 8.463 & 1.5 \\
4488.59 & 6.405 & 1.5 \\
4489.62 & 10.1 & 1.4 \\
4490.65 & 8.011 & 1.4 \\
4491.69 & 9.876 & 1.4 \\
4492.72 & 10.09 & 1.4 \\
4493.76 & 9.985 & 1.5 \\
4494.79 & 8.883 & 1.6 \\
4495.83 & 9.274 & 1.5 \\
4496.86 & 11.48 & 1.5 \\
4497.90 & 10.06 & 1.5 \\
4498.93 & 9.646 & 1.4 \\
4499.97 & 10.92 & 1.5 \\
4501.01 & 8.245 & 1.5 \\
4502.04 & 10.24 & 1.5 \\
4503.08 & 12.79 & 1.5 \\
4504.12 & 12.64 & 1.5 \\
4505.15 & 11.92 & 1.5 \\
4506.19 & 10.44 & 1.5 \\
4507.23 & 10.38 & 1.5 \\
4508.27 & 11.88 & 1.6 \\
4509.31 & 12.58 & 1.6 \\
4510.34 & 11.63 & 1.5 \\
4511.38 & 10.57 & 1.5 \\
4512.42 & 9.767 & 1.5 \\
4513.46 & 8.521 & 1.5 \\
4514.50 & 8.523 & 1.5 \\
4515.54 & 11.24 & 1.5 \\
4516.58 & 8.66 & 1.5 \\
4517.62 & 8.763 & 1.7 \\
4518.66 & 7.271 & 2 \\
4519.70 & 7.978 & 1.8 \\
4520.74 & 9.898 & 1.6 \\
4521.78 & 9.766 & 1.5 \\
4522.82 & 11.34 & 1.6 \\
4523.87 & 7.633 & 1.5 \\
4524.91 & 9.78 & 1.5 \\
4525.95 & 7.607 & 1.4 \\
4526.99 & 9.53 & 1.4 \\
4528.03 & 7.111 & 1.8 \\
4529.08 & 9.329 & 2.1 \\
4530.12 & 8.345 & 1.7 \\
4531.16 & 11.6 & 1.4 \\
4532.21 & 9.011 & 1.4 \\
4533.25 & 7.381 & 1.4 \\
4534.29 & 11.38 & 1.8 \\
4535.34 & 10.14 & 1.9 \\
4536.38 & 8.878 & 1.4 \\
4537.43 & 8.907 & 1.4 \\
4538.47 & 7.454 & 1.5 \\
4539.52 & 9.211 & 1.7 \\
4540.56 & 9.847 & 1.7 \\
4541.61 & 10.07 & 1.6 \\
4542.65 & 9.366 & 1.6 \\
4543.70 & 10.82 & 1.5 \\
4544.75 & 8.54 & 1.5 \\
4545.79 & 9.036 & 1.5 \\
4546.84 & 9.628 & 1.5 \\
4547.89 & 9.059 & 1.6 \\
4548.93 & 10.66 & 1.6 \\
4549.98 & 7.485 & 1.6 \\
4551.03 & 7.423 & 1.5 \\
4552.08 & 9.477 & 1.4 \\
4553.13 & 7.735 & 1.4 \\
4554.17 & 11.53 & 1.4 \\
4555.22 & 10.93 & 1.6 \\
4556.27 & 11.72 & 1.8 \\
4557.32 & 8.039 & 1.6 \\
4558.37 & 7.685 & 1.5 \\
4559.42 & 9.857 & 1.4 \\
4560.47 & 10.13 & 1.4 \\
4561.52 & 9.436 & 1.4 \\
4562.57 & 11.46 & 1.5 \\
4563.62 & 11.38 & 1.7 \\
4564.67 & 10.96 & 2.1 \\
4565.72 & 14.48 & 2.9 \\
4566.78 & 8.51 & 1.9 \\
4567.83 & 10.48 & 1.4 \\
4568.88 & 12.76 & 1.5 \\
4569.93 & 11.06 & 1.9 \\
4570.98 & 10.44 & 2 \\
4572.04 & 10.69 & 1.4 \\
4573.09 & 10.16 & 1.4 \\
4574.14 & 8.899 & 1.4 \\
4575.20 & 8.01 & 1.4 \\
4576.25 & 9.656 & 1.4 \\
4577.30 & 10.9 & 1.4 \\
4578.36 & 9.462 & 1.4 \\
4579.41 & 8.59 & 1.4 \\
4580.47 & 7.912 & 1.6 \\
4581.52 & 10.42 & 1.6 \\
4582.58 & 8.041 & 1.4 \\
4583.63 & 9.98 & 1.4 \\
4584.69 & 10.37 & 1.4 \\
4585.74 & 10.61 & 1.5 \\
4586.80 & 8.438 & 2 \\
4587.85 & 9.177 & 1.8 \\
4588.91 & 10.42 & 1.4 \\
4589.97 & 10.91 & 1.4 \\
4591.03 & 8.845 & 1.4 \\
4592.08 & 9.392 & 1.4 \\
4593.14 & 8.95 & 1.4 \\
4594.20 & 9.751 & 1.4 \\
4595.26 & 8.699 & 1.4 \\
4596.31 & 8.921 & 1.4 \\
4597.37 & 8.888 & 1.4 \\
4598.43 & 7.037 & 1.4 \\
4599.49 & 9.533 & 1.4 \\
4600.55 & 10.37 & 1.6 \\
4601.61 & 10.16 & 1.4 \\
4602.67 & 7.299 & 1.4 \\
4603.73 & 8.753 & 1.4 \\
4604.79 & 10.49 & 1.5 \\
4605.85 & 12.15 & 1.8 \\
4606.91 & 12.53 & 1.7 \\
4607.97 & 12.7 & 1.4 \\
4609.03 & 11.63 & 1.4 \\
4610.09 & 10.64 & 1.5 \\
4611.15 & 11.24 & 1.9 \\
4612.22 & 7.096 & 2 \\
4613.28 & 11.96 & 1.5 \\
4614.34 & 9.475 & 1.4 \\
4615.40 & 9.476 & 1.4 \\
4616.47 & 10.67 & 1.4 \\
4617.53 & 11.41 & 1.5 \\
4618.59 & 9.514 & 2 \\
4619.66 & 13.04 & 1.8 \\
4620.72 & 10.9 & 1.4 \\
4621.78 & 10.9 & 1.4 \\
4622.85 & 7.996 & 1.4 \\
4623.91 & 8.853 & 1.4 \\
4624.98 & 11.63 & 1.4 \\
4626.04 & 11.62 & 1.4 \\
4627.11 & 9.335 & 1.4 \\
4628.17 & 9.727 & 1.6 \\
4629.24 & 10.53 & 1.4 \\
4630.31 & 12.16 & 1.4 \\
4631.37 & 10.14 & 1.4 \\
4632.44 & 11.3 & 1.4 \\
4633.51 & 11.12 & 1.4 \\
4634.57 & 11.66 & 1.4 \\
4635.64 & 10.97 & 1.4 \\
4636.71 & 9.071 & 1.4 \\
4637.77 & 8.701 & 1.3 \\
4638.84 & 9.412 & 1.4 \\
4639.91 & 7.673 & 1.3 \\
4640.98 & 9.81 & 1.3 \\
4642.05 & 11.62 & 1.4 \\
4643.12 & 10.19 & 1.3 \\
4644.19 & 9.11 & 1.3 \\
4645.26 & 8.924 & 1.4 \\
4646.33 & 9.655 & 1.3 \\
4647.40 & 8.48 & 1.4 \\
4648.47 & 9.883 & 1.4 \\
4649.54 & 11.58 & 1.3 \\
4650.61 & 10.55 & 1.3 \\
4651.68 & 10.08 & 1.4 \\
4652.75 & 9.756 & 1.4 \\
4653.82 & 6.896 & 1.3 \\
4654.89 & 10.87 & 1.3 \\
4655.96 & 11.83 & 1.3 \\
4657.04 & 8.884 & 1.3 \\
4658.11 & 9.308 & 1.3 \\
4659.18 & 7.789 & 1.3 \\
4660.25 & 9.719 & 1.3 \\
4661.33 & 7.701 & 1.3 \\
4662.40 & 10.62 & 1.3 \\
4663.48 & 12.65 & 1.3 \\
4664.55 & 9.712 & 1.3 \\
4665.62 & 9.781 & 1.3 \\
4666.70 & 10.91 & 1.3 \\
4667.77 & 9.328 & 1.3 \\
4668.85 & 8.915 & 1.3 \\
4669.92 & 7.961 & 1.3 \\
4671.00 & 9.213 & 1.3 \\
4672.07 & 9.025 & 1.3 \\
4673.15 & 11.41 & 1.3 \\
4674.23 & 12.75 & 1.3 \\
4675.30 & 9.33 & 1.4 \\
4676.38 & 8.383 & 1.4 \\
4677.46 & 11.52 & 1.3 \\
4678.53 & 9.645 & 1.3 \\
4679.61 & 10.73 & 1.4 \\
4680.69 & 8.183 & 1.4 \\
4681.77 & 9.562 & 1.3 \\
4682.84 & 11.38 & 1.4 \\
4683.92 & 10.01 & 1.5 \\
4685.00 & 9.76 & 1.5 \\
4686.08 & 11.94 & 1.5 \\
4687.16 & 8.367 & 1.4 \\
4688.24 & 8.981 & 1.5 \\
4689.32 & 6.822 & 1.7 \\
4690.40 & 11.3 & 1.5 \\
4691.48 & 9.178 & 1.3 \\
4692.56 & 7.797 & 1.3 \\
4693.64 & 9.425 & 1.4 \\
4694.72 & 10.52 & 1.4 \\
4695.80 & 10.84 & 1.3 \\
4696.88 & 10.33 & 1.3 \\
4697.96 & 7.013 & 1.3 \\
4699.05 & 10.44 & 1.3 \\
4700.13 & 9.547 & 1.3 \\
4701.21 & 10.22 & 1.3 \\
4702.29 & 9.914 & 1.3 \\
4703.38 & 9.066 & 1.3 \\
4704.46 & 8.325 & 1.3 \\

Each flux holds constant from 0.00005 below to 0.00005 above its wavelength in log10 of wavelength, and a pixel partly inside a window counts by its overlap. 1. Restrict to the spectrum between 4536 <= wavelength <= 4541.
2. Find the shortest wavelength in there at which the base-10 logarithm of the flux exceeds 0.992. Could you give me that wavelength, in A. 4540.56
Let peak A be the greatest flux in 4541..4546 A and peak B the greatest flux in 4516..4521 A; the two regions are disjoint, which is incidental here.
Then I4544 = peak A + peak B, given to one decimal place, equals 20.7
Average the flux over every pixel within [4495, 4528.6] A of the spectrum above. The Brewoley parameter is 9.9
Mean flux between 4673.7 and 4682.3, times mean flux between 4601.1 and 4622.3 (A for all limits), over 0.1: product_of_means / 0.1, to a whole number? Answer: 1062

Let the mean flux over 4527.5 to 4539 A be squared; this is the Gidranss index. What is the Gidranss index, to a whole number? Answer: 82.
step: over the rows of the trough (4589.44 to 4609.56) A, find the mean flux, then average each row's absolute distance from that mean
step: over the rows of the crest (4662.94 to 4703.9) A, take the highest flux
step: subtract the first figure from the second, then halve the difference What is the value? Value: 5.73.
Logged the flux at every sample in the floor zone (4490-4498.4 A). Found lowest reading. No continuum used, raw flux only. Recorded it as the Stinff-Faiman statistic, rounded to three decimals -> 8.011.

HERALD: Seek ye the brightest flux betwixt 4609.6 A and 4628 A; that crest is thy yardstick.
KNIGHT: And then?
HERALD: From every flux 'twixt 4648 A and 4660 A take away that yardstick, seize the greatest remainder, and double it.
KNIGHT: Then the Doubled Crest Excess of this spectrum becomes -2.4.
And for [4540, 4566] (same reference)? 2.9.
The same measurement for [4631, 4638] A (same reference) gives -2.8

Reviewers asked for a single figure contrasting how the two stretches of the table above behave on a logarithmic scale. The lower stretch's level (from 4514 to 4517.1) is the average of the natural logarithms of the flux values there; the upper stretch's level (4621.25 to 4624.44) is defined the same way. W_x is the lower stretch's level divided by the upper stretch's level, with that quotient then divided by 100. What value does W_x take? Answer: 0.0101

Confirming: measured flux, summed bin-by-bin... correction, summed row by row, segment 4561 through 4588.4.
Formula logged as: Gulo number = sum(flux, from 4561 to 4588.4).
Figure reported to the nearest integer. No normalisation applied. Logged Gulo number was 262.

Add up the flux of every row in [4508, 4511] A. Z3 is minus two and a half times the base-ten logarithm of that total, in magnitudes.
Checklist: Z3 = -3.89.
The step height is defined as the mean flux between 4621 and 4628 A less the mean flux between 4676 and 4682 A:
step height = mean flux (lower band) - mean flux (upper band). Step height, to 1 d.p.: 0.4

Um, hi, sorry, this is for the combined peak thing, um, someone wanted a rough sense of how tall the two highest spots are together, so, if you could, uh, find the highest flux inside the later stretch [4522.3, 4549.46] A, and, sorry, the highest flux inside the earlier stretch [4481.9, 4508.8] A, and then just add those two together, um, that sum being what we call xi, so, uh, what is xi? 24.4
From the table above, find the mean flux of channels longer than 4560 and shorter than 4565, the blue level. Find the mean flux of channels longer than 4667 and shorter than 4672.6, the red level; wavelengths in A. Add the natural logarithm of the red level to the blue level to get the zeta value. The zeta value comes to 12.9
